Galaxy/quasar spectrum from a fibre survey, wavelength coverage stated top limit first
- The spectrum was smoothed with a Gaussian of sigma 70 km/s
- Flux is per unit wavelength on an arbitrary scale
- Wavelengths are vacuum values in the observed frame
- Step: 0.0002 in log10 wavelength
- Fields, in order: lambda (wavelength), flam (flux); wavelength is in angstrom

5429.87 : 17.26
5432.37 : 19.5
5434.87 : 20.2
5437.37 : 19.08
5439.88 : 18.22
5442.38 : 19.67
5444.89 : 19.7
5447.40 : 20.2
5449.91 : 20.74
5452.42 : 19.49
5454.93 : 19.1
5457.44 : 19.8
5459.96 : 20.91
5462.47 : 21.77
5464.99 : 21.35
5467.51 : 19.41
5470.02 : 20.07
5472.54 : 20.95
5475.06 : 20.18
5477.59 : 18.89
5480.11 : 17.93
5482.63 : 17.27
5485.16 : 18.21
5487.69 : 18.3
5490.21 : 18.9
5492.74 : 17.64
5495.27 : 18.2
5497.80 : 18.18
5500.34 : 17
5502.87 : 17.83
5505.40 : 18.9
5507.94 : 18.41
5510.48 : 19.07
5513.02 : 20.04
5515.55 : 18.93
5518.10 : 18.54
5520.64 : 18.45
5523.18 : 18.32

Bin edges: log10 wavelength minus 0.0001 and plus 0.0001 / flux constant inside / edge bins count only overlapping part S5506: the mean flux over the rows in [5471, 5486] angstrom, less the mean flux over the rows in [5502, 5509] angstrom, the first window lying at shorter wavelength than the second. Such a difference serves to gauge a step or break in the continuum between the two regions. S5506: 0.5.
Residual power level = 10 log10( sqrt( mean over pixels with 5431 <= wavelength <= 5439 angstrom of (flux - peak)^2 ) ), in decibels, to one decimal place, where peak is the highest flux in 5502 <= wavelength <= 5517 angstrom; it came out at -1.9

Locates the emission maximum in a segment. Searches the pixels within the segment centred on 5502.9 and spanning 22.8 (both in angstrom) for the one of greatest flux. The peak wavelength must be 5513.02 angstrom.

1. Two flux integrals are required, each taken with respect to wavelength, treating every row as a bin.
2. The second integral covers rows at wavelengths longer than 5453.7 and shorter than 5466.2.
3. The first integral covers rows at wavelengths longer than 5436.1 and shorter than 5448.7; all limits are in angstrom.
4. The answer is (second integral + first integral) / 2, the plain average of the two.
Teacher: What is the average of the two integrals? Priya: 251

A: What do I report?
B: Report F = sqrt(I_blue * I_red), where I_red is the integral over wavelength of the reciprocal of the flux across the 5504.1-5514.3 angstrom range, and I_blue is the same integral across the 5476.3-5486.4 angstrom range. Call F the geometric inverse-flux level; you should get 0.55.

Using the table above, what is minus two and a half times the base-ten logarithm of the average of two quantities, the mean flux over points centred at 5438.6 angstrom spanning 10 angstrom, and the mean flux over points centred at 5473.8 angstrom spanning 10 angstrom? -3.23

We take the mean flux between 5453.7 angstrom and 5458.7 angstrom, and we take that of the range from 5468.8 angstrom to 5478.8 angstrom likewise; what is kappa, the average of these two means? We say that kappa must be 19.7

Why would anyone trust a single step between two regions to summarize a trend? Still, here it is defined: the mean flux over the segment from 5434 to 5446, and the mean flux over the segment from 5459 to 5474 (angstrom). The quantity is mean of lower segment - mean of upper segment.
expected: -1.4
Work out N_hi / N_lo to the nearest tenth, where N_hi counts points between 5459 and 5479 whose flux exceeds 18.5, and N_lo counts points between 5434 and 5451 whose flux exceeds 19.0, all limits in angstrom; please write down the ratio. 1.3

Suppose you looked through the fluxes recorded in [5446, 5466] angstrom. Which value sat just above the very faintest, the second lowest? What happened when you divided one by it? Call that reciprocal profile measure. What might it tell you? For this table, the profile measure 0.0513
